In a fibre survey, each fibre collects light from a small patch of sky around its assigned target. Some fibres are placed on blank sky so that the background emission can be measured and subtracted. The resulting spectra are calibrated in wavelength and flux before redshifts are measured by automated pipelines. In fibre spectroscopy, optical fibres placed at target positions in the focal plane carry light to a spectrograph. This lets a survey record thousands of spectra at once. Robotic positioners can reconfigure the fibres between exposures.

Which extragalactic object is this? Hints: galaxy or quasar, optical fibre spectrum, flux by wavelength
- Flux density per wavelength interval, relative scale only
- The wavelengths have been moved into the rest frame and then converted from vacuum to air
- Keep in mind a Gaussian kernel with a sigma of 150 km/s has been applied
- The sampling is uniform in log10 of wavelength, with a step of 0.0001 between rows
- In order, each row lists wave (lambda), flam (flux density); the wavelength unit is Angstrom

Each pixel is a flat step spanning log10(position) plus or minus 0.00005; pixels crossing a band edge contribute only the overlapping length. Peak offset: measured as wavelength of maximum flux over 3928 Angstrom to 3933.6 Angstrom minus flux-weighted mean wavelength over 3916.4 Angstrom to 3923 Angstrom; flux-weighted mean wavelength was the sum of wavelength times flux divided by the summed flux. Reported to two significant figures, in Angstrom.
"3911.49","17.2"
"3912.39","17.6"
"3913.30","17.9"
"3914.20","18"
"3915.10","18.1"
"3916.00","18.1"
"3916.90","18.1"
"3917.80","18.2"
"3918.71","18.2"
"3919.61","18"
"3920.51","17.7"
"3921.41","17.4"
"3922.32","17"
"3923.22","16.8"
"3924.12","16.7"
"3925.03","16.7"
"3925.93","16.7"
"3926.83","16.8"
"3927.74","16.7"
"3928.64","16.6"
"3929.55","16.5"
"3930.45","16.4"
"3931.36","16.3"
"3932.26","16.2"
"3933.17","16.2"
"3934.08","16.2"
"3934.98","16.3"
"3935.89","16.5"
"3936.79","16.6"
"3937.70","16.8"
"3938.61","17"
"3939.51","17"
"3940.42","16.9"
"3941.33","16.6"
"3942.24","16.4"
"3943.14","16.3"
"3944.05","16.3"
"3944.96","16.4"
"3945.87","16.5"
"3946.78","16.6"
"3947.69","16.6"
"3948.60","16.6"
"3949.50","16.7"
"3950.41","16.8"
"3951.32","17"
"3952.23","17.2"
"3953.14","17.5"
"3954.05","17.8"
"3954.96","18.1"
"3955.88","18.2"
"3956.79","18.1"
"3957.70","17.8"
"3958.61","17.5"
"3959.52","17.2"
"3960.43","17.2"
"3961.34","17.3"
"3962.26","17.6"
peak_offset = 9.1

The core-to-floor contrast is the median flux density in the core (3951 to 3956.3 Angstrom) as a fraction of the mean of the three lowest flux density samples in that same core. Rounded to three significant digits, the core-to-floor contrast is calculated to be 1.02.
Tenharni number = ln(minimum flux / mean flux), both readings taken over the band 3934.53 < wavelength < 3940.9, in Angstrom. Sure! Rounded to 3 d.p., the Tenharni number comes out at -0.026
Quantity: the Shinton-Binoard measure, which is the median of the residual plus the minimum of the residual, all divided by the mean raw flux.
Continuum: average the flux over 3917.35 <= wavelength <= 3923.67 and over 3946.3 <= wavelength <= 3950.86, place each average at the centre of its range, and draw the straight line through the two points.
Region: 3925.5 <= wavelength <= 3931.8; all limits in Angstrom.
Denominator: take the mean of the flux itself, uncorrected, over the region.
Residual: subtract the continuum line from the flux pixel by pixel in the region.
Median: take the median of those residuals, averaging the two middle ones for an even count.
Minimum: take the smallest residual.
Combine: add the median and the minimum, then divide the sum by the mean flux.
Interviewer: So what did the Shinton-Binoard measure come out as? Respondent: -0.10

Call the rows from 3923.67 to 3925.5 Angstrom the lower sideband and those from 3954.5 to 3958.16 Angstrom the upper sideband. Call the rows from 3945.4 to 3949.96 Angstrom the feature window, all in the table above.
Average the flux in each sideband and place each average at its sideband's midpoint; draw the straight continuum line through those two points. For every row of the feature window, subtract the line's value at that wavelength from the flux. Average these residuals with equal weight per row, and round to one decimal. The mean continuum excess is -1.1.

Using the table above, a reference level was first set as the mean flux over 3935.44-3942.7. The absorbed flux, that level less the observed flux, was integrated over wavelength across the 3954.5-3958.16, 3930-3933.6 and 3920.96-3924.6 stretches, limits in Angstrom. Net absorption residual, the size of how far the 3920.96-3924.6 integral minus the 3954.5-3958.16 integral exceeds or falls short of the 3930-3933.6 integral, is 2.3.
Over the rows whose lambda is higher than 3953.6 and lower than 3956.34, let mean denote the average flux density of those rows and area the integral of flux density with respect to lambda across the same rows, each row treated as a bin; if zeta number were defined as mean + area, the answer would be 67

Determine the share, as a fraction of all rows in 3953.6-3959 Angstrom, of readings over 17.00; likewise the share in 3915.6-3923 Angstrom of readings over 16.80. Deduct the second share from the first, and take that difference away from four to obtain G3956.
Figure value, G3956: 4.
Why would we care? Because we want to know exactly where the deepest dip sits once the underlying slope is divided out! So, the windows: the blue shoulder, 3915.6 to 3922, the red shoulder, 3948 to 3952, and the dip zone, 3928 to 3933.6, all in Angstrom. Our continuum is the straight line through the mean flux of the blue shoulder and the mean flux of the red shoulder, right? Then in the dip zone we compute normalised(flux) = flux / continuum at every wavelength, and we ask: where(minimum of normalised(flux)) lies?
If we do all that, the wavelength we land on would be 3932.26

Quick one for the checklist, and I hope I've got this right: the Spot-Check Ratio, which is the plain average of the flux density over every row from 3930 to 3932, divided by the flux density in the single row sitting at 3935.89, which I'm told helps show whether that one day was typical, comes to 0.991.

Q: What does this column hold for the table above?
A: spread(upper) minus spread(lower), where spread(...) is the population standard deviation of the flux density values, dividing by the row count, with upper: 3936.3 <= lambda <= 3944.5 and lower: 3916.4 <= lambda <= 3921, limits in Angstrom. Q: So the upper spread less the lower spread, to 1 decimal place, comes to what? 0.1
